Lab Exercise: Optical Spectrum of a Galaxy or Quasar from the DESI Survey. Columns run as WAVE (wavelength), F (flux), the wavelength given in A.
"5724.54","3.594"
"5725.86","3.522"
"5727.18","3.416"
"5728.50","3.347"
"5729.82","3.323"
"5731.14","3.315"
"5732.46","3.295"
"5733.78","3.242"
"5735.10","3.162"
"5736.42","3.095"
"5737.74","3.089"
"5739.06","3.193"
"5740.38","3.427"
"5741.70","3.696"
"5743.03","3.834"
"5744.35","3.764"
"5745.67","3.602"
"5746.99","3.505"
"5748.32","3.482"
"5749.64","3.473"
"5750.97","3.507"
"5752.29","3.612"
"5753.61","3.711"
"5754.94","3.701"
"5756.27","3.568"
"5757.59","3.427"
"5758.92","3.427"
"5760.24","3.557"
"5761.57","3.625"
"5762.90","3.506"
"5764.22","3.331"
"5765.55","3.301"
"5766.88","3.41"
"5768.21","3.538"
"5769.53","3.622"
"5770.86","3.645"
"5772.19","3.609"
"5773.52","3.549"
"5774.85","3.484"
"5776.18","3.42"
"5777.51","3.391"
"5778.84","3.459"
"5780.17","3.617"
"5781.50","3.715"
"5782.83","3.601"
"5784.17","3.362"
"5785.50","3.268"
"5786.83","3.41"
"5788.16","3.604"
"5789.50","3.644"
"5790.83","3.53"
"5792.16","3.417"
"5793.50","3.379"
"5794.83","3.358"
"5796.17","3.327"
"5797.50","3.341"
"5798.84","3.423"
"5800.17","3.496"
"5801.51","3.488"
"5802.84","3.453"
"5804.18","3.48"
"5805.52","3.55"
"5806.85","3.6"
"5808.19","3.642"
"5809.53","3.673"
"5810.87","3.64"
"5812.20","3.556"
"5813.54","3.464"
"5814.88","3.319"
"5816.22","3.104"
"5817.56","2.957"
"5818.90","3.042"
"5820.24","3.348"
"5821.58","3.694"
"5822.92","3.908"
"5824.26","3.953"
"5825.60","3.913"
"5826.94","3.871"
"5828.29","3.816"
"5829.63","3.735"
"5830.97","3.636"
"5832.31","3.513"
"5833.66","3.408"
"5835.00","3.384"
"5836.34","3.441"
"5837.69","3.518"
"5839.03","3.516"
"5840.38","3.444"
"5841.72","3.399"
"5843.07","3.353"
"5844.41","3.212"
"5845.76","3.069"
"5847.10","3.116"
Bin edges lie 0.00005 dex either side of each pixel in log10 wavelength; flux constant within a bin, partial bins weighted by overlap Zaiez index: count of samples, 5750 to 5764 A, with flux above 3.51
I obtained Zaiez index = 6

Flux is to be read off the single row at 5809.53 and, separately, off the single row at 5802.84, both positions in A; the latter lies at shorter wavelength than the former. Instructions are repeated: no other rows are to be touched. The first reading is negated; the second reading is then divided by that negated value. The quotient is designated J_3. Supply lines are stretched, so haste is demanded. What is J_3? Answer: -0.940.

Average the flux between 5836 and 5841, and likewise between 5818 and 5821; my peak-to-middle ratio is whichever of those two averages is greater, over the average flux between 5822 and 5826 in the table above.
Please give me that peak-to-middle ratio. 0.89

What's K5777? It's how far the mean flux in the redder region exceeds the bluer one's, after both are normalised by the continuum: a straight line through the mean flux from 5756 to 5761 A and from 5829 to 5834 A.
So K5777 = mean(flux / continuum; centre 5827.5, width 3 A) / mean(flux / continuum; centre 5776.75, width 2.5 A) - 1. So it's 0.11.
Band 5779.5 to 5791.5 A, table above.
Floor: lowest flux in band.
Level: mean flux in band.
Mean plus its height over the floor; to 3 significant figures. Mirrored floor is 3.79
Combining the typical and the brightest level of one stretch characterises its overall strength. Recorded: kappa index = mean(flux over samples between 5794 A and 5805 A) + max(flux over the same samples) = 6.92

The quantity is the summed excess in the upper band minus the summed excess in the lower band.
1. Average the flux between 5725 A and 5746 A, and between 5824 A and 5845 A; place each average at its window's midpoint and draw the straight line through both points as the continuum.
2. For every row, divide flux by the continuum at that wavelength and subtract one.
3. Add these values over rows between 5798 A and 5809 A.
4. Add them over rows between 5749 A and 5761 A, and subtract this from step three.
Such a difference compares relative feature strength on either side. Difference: -0.32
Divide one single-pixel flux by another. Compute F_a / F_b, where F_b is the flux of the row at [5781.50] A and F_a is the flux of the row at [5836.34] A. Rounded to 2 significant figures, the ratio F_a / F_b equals 0.93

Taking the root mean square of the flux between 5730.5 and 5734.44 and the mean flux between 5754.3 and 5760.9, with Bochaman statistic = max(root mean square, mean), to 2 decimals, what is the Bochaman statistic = 3.54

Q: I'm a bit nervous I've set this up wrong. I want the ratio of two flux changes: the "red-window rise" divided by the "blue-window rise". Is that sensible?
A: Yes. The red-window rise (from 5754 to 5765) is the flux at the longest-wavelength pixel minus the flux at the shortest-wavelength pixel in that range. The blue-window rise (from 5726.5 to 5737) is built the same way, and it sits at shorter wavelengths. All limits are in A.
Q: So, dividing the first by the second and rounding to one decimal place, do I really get 1.2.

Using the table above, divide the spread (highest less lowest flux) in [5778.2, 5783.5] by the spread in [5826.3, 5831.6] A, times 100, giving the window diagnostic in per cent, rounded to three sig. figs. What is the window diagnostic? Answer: 109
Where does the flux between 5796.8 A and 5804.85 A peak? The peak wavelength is 5800.17 A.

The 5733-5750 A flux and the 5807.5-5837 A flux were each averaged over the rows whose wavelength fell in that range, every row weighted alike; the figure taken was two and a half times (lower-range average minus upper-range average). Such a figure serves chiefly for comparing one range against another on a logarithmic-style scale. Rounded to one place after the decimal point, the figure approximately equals -0.3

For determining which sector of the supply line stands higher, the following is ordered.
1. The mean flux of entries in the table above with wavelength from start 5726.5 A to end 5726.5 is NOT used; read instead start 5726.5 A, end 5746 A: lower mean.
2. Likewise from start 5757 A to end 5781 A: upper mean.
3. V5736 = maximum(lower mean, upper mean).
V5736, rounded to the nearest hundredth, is 3.50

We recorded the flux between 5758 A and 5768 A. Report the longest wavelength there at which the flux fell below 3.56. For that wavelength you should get 5766.88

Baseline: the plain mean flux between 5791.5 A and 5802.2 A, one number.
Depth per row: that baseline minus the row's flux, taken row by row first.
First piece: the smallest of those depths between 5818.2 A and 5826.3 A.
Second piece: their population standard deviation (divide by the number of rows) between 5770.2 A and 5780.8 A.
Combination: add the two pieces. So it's -0.46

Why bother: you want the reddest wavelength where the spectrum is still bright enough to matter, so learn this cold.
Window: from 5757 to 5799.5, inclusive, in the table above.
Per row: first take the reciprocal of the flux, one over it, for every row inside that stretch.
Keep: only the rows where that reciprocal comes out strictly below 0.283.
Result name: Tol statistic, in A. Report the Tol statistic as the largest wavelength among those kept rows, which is 5789.50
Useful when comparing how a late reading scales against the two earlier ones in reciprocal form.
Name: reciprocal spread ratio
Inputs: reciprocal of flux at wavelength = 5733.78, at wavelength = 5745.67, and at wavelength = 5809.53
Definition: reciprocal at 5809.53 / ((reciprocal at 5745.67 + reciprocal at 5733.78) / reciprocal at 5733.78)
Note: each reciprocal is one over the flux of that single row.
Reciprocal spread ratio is 0.143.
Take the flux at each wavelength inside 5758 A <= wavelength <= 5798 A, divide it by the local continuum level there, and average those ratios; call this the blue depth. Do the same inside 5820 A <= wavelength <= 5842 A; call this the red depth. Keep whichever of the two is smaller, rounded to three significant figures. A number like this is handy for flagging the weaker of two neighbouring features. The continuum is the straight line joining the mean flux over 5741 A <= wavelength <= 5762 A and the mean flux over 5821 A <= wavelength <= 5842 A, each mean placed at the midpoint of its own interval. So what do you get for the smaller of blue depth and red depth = 0.965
